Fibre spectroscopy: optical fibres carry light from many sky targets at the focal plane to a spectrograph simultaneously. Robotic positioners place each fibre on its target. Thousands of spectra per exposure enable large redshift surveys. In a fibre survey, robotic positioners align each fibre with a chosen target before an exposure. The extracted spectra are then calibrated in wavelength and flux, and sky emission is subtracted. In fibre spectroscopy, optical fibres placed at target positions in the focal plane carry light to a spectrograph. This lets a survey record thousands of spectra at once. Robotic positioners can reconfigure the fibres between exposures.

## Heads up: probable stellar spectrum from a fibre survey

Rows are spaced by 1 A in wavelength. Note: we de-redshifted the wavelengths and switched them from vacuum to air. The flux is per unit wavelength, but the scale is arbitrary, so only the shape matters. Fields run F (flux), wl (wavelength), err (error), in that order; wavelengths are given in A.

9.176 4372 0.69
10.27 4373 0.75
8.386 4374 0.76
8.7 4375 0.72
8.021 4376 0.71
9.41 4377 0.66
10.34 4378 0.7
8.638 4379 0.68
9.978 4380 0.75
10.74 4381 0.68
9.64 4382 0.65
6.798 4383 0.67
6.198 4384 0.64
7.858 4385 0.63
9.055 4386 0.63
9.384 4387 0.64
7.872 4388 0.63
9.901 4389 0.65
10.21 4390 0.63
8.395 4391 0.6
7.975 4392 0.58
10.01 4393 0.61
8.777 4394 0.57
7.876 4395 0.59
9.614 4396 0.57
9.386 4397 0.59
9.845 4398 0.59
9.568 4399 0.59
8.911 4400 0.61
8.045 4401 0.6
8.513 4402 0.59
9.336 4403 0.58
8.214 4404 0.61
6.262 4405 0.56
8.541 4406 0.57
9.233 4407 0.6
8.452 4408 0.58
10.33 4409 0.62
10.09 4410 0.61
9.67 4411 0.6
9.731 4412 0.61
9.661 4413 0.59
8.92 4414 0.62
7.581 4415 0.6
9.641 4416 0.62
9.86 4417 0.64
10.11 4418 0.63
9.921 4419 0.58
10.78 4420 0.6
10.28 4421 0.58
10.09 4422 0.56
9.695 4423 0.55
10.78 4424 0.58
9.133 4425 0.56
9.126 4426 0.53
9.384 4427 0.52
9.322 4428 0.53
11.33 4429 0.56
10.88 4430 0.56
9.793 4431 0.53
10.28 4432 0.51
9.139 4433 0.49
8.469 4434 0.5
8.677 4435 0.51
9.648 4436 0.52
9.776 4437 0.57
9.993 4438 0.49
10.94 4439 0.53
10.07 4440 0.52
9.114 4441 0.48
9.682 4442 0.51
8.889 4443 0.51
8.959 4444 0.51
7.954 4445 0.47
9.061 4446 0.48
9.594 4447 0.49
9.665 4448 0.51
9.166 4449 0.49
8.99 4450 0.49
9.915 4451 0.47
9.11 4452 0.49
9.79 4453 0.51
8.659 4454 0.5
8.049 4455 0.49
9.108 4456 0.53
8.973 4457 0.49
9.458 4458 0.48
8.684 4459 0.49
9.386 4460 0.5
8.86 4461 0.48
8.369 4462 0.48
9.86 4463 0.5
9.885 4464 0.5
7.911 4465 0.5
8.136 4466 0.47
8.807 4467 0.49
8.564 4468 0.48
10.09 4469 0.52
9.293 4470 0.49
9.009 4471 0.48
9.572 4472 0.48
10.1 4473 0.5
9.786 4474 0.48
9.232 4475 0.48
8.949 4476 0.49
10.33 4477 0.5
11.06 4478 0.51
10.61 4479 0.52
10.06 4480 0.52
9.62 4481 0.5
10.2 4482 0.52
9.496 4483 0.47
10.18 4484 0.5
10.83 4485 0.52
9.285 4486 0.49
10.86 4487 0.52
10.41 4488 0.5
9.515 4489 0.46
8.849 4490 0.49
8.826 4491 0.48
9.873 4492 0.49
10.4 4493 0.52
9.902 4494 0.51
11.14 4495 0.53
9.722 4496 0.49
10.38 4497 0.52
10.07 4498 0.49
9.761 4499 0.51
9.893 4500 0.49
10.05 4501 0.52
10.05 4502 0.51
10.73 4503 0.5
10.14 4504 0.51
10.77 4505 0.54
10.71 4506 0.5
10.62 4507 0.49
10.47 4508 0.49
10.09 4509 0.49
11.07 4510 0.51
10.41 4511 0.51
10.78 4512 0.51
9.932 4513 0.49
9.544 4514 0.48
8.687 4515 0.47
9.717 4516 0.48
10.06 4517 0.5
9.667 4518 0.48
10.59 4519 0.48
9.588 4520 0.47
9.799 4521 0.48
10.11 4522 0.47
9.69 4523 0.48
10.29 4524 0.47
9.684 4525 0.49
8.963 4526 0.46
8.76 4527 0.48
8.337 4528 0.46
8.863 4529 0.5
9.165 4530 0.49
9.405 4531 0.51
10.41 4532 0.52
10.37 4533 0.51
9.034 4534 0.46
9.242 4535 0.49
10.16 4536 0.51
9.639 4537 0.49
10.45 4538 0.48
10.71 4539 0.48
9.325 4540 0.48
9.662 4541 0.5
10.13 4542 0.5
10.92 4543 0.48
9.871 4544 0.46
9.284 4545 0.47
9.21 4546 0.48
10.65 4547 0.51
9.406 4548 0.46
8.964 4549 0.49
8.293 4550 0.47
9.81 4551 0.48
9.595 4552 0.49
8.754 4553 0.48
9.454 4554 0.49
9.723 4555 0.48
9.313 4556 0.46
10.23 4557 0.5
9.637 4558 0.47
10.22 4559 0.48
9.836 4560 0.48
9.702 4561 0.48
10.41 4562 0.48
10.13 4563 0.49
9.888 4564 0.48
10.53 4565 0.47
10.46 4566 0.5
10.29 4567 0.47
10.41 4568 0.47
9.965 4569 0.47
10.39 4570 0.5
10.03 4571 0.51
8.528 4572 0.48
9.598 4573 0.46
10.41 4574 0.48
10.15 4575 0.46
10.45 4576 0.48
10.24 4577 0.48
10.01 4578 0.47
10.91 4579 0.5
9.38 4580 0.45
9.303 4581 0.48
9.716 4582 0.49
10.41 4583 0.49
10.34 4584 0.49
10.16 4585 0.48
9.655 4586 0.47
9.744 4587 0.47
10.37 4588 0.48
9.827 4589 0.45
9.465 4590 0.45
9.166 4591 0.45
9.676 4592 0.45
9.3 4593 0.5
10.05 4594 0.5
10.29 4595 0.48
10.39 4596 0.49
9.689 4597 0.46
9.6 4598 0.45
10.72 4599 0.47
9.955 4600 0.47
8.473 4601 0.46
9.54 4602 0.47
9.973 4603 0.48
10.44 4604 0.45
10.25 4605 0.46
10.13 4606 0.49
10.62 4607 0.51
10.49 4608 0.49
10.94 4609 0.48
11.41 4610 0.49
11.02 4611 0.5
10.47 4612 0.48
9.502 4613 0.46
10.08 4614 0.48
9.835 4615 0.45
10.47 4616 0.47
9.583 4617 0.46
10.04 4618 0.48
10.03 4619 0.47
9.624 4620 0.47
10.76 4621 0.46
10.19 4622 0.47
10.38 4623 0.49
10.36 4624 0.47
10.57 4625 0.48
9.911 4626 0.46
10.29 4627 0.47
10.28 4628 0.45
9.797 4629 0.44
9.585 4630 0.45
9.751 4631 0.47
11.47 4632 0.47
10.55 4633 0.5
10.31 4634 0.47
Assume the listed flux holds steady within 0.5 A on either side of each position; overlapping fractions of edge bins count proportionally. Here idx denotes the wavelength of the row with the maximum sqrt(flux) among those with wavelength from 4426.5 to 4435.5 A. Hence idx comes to 4429 A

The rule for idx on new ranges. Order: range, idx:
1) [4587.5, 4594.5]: 4588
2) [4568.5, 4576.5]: 4576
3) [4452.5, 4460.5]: 4453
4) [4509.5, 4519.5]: 4510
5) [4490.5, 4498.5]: 4495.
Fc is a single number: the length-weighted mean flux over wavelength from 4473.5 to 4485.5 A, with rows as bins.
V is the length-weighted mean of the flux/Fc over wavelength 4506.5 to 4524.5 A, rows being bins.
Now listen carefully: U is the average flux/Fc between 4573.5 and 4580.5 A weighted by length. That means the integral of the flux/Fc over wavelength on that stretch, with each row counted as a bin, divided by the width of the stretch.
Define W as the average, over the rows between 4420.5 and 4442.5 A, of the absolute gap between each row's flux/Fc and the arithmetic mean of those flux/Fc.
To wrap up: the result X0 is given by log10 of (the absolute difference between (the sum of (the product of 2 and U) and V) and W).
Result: 0.475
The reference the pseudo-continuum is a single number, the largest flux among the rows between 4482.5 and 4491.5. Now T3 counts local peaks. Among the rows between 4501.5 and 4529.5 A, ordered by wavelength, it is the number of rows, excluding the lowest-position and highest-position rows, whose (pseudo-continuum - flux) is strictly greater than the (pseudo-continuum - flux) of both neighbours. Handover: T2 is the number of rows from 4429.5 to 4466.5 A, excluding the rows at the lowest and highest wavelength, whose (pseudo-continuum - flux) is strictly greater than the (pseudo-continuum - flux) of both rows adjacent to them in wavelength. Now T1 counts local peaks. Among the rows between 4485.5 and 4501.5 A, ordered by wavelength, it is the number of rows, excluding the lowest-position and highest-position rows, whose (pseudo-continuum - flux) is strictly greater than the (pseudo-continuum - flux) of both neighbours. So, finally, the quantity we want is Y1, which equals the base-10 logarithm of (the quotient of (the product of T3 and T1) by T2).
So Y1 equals 0.43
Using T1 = 4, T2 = 12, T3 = 8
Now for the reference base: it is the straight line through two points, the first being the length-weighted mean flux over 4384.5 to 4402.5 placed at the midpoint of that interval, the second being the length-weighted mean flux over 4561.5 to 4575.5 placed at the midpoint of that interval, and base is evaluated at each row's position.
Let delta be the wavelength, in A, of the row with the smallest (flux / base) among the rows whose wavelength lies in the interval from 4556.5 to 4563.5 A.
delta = 4558 A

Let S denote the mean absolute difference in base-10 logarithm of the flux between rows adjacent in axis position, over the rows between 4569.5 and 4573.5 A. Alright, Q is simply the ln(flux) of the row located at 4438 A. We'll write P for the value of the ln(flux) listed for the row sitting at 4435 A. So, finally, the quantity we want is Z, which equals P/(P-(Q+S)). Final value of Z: -12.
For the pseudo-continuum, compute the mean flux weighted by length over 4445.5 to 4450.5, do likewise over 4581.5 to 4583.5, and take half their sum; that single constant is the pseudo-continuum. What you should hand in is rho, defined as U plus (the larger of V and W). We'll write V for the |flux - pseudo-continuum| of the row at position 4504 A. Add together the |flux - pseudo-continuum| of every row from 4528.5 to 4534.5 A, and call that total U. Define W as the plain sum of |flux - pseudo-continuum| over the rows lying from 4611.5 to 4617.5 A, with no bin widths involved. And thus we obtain 6.1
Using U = 3.7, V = 0.46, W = 2.4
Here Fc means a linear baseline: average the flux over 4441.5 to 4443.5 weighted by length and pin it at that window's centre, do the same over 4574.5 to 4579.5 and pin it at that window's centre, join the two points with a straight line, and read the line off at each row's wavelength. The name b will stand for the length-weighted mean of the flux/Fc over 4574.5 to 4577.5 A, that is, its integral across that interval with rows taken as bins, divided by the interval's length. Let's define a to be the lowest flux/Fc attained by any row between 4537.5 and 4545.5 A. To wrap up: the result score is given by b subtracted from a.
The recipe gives -0.07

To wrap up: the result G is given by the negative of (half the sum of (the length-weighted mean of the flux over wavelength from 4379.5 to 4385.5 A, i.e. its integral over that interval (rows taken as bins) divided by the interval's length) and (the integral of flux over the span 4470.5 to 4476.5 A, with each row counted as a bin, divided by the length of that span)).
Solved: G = -9.0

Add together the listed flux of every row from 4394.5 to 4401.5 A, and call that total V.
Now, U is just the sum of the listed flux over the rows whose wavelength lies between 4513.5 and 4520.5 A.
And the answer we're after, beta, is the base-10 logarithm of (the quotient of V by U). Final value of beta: -0.03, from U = 67.9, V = 63.2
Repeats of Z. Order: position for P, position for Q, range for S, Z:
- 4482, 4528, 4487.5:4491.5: 13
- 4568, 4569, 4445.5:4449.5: 88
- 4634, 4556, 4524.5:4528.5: 29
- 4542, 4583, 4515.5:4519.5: -45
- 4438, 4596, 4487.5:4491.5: -37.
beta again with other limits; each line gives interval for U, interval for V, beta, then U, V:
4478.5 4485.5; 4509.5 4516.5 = -0.01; 71.0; 70.1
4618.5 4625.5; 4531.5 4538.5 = -0.02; 71.9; 69.3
